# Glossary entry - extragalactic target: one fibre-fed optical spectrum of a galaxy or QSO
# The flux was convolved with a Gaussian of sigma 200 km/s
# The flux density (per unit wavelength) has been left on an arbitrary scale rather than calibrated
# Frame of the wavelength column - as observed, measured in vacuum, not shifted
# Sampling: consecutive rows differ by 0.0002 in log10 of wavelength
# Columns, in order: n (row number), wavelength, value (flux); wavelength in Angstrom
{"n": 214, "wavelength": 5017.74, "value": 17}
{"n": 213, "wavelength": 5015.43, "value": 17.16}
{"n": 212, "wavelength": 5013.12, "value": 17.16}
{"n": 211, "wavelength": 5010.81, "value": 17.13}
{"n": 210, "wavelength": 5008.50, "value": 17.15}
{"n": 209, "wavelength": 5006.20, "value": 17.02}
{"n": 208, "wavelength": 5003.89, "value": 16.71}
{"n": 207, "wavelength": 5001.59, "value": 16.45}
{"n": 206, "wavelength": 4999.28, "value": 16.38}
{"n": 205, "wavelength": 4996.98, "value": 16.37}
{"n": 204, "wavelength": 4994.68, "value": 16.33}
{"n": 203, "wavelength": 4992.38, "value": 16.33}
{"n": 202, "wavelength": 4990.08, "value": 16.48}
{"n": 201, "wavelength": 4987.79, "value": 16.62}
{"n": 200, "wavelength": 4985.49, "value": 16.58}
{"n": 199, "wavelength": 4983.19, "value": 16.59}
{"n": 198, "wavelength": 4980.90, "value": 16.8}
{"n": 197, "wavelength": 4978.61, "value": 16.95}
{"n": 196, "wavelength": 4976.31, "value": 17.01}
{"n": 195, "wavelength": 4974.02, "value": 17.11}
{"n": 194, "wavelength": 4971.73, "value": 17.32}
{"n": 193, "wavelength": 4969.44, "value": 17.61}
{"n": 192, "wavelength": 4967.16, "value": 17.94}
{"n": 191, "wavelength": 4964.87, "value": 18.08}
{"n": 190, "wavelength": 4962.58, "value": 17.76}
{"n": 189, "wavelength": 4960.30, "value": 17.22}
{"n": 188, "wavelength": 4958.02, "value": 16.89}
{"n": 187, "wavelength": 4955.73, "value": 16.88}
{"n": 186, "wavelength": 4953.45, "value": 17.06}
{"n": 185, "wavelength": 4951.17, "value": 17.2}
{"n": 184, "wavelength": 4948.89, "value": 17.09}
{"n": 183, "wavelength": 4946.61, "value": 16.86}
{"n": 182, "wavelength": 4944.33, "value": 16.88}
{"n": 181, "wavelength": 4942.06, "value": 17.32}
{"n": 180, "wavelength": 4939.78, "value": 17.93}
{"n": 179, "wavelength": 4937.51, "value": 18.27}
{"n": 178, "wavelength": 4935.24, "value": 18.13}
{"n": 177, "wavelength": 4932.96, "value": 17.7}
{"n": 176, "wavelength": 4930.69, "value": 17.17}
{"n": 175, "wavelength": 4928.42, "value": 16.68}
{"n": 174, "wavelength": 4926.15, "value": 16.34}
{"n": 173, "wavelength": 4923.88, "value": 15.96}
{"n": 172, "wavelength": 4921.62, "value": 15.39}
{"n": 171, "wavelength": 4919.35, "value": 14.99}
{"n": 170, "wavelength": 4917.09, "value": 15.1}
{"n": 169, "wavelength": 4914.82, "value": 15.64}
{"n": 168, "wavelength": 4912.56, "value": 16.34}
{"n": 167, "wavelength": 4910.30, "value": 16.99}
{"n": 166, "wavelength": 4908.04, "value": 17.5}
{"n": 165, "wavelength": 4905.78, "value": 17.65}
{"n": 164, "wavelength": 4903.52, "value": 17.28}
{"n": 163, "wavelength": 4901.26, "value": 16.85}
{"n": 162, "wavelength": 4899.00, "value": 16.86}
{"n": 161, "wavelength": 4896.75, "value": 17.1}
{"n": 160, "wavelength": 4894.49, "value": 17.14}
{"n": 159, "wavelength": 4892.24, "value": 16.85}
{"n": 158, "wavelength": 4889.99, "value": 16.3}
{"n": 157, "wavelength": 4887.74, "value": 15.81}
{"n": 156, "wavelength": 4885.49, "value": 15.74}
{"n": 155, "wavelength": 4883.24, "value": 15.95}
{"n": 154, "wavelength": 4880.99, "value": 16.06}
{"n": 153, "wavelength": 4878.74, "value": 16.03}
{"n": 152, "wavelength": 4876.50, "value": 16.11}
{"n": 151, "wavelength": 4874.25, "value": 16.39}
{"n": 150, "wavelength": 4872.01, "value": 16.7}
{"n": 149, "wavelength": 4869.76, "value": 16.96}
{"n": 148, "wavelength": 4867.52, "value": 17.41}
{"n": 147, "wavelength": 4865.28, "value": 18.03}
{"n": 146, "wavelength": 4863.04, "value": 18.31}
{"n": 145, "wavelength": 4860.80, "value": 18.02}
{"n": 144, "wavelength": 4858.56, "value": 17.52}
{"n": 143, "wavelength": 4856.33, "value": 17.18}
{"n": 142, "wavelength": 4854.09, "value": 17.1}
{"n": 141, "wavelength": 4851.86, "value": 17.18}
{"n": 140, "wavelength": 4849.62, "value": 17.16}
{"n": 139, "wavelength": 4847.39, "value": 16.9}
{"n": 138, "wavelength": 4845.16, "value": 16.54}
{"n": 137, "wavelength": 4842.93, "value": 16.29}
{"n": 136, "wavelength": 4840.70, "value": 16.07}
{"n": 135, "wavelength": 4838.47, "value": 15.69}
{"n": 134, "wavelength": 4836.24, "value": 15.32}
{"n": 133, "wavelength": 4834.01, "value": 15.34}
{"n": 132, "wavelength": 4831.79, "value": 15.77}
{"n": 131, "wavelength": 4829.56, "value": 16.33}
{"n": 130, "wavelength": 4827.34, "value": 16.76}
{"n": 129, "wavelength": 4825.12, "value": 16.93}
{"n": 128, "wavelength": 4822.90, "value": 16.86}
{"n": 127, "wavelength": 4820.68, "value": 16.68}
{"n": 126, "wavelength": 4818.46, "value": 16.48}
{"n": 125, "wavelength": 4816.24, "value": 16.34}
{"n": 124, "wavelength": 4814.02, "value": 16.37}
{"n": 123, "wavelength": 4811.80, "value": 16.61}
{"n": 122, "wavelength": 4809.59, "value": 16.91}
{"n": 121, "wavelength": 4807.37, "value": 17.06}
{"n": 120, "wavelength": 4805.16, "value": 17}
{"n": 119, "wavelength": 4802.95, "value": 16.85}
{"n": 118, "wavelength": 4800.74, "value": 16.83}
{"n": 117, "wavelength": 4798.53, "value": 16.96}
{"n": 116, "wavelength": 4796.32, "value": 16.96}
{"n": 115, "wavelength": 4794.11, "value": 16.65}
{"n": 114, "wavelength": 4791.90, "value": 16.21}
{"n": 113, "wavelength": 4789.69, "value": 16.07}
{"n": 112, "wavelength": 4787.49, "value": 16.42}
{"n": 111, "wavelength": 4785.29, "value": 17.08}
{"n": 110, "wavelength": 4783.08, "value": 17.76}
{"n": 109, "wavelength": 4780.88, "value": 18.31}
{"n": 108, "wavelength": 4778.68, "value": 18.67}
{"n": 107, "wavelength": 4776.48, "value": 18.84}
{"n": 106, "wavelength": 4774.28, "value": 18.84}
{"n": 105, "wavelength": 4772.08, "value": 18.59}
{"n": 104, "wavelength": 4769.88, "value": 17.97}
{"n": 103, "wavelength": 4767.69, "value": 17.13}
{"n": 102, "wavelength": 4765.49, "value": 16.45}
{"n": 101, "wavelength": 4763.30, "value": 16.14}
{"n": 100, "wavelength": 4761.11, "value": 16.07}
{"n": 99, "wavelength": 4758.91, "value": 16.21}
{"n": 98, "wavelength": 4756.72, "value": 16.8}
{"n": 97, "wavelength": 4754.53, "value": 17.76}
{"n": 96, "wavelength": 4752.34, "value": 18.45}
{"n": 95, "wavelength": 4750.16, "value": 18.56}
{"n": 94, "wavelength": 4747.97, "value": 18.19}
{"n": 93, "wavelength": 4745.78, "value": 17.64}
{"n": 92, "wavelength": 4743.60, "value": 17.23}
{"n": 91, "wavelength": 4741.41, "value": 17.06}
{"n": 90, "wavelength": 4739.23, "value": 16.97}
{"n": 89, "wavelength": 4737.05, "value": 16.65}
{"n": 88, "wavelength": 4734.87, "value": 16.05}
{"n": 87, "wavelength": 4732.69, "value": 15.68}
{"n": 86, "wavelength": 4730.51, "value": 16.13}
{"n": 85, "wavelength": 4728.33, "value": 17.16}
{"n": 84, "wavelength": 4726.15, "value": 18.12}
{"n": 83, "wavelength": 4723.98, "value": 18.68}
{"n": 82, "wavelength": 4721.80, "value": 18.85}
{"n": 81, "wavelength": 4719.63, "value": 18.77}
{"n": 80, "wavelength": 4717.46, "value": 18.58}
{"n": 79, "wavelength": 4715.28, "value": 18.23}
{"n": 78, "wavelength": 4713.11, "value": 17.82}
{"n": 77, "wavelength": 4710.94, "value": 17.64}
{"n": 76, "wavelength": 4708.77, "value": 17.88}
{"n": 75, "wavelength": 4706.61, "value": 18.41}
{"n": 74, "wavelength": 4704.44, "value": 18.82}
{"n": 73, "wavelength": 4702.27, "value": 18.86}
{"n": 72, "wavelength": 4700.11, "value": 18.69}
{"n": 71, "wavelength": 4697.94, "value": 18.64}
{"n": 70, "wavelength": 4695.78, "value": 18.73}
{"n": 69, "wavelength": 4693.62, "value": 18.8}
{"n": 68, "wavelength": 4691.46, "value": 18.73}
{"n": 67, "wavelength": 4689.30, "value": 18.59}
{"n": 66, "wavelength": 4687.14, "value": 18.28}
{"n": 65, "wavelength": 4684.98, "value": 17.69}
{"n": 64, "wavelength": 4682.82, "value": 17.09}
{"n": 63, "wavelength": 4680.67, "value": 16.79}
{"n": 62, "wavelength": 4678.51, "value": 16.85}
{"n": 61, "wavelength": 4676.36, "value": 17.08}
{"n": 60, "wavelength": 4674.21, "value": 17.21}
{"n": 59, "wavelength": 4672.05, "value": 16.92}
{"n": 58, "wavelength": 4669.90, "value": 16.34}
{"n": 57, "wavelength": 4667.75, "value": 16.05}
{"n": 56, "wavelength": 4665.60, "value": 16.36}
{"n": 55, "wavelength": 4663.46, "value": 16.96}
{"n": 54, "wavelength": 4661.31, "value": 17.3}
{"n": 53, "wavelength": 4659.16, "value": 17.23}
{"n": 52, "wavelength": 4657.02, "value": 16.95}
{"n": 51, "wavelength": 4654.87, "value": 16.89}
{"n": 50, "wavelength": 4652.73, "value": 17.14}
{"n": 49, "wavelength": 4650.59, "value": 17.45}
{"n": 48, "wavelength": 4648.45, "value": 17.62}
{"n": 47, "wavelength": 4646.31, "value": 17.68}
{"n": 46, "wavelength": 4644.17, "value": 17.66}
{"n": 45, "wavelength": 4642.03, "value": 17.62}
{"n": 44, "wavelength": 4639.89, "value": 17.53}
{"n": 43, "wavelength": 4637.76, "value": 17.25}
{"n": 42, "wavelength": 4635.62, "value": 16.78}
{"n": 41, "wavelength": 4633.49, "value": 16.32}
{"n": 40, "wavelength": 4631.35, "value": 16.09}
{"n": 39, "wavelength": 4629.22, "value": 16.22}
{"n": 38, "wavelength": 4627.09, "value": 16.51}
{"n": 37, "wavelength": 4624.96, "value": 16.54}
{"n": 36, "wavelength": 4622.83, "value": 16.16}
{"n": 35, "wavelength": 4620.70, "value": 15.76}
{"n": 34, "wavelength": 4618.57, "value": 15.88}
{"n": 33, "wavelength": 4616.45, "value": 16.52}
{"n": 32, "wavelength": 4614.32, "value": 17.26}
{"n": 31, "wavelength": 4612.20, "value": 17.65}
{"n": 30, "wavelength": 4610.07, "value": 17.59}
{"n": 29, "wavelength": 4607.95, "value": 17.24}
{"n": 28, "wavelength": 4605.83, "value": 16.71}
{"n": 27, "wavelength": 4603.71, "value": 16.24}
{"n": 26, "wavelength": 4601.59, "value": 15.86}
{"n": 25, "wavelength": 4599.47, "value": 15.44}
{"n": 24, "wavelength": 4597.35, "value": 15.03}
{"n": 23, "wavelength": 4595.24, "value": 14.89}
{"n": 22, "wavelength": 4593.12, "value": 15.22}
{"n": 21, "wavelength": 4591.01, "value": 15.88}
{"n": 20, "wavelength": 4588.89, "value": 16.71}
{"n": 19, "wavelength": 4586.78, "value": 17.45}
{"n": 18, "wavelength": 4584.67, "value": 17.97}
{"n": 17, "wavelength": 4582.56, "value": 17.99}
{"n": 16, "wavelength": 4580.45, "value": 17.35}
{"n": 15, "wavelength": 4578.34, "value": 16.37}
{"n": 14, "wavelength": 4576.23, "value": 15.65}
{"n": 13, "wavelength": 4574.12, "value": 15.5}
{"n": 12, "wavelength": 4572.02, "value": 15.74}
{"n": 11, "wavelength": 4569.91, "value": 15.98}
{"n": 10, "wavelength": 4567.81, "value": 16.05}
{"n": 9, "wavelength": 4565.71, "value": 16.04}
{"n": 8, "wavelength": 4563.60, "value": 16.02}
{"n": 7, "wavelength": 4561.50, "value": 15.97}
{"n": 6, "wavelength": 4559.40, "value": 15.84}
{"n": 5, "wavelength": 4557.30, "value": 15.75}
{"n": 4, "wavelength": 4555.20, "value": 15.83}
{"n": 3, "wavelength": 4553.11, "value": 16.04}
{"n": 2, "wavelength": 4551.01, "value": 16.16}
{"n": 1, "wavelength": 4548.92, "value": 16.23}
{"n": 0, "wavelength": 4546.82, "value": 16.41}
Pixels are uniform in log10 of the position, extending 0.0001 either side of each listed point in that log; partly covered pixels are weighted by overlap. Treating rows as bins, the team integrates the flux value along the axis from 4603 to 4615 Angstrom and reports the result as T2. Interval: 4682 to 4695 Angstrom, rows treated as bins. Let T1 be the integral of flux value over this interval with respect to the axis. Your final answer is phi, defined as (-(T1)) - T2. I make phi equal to -443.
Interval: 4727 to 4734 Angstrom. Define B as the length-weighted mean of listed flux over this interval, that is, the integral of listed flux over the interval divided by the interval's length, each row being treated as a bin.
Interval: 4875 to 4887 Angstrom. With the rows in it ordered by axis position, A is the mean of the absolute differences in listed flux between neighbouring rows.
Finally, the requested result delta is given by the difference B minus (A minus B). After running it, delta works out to 32.6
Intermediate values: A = 0.11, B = 16.4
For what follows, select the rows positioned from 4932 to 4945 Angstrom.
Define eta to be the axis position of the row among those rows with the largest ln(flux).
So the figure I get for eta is 4937.51 Angstrom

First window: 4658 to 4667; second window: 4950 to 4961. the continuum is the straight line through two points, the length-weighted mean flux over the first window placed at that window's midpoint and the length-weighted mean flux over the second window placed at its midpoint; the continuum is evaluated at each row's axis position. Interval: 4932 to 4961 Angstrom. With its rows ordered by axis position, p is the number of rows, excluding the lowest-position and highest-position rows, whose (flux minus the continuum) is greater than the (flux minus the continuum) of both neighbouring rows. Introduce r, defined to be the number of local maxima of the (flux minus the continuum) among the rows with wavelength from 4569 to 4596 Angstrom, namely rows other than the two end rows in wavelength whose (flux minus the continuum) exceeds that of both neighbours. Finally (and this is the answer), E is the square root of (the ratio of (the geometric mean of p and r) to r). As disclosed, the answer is 1.19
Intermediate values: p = 2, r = 1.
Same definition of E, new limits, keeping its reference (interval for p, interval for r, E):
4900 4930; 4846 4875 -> 0.84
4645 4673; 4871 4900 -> 0.84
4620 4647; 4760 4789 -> 1.00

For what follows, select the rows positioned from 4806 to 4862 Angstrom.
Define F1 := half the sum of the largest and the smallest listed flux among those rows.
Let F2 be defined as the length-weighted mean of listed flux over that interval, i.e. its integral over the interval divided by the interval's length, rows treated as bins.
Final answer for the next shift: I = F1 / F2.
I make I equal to 1.00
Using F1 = 16.7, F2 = 16.6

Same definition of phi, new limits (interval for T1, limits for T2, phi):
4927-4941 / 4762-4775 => -474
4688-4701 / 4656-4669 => -461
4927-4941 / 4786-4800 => -479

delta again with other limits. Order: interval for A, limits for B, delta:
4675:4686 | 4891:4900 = 33.7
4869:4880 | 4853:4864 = 35.0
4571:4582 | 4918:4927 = 30.8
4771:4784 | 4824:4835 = 32.2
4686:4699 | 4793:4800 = 33.6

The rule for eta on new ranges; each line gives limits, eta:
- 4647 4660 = 4648.45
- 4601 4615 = 4612.20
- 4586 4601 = 4586.78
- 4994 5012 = 5008.50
